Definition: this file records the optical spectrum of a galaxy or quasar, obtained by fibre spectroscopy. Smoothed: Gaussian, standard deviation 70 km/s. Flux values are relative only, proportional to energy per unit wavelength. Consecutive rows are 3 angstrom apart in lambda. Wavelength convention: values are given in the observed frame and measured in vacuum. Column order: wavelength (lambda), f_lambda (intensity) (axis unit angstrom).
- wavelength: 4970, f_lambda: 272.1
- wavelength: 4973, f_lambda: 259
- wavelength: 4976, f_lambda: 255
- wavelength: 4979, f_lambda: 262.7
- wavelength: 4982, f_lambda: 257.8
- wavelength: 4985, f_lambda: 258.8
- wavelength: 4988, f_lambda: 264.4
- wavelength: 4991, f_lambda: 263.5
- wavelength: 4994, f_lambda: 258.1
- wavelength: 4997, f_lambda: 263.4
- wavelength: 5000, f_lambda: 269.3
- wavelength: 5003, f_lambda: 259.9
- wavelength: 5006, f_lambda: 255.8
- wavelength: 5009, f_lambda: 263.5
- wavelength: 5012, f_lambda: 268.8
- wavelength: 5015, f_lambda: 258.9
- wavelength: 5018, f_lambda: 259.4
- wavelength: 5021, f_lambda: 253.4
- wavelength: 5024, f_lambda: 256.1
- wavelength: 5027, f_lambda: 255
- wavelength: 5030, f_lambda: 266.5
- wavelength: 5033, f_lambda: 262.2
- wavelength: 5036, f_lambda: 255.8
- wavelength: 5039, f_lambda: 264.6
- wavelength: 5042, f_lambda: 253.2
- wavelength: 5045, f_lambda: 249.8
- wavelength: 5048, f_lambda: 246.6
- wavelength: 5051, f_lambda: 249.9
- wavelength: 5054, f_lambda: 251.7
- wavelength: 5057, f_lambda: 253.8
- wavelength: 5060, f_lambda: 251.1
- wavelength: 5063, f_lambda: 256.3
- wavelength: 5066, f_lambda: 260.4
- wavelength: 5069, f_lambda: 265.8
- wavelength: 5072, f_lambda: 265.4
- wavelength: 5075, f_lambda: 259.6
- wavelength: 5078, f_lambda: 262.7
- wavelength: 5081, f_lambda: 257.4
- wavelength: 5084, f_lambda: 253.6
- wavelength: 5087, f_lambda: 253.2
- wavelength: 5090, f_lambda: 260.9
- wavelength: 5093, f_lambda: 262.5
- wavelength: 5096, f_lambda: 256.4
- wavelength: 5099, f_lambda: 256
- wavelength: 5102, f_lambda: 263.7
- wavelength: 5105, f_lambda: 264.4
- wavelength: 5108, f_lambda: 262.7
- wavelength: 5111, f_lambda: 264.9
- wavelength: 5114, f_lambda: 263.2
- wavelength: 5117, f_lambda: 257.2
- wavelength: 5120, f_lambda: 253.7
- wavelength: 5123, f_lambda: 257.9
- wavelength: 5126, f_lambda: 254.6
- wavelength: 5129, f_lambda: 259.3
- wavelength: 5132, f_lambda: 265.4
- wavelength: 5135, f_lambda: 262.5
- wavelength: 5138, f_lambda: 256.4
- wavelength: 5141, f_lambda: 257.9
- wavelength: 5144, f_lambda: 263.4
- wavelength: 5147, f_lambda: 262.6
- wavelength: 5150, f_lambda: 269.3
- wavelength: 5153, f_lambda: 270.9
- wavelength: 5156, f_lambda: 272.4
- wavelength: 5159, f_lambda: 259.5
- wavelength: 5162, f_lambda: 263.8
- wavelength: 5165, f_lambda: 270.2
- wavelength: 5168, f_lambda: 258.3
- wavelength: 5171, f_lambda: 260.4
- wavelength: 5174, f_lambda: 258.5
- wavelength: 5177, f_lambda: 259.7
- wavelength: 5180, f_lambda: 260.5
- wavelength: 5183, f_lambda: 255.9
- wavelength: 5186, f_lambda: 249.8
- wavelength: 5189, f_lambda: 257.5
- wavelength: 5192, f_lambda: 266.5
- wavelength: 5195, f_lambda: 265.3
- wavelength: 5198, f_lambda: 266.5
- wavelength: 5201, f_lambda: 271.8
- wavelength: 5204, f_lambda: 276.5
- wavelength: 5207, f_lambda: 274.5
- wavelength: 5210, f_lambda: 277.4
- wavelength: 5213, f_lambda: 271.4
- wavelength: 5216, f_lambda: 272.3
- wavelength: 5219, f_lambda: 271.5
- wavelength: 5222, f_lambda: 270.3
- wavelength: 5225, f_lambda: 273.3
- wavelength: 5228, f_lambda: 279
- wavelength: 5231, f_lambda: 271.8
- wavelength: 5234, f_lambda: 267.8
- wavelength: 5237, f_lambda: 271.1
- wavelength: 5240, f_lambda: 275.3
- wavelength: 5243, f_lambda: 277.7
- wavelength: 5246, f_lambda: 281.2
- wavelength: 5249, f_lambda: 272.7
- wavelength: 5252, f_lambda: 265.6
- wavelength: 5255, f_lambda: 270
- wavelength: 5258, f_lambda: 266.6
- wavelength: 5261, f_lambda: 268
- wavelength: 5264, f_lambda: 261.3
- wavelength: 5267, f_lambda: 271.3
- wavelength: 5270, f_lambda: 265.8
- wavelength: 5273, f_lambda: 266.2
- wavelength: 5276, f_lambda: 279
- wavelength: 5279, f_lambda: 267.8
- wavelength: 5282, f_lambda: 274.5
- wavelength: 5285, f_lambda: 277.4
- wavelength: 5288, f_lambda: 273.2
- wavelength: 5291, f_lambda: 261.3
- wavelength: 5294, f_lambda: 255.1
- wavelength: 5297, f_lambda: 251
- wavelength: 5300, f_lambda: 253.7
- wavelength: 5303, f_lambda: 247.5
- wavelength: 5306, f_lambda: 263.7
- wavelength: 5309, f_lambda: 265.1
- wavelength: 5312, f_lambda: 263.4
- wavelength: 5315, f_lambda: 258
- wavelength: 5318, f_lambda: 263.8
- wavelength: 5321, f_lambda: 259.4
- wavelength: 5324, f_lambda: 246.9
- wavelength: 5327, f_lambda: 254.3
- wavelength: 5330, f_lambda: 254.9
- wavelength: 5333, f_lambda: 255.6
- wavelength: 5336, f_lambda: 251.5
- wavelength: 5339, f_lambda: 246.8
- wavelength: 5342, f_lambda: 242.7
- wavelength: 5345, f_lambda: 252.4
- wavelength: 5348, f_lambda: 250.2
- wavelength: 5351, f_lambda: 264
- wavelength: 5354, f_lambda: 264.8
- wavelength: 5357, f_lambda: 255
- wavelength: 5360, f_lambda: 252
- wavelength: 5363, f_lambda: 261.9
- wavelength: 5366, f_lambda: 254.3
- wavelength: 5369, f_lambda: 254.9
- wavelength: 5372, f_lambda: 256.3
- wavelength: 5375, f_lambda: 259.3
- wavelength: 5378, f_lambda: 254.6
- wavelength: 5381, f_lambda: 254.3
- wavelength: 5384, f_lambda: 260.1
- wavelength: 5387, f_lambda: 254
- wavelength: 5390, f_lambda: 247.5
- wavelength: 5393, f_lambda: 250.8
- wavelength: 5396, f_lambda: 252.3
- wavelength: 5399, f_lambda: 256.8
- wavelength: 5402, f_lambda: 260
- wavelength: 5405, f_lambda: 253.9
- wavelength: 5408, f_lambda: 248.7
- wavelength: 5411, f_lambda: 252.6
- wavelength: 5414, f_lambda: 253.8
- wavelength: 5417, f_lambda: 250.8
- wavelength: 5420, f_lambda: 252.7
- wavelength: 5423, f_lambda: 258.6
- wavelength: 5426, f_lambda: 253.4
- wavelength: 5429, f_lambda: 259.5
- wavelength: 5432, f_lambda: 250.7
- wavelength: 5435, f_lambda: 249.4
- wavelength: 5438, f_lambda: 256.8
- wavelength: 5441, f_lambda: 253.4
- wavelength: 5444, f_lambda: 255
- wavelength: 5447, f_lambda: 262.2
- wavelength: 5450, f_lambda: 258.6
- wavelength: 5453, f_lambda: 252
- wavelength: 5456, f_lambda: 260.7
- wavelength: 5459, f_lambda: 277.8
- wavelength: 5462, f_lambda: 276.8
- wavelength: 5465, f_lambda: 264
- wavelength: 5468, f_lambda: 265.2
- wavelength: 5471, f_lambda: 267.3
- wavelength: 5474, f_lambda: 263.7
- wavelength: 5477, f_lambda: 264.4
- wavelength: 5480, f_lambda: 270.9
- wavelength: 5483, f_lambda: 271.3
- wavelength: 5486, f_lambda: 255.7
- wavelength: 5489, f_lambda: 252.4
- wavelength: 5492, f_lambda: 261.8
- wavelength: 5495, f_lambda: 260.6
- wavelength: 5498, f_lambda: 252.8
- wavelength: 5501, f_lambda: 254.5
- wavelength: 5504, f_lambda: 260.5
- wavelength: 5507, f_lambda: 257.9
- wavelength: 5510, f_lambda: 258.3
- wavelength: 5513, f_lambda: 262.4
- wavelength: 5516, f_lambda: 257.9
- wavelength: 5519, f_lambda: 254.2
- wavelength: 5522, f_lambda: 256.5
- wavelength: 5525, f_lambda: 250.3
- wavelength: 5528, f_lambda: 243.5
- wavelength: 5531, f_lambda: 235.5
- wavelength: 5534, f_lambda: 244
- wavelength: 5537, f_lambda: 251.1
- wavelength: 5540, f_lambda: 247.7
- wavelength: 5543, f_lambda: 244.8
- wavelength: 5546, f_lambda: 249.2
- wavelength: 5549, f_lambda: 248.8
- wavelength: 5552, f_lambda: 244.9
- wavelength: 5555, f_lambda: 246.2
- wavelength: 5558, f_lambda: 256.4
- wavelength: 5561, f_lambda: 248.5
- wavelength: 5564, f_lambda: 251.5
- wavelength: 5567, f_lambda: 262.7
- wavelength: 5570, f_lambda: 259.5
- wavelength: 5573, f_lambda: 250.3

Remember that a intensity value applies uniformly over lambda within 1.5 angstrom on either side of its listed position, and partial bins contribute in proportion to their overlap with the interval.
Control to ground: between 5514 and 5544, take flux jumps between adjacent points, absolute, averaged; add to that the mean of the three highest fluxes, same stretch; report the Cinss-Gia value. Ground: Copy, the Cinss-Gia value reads 262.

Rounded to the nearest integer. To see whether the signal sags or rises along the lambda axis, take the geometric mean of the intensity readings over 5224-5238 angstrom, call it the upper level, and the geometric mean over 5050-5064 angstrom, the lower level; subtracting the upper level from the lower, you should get -20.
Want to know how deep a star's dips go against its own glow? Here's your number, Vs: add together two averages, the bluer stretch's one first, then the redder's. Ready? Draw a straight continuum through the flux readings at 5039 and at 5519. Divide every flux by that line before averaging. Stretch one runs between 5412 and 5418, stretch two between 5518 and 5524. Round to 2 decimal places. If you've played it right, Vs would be 1.99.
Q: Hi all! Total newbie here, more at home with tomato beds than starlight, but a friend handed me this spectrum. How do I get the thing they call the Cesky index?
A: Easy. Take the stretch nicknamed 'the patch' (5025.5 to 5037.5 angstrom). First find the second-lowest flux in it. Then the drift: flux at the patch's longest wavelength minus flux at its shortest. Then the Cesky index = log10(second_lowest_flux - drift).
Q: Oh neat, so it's 2.41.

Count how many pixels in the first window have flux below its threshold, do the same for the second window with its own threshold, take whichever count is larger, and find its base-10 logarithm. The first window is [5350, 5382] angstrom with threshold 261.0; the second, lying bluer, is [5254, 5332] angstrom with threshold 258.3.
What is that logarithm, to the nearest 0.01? 0.90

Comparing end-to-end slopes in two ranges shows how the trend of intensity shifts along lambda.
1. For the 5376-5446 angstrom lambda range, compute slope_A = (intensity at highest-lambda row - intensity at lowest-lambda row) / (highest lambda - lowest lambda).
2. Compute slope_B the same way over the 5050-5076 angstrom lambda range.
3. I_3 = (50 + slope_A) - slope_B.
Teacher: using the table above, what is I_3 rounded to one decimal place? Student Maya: 49.6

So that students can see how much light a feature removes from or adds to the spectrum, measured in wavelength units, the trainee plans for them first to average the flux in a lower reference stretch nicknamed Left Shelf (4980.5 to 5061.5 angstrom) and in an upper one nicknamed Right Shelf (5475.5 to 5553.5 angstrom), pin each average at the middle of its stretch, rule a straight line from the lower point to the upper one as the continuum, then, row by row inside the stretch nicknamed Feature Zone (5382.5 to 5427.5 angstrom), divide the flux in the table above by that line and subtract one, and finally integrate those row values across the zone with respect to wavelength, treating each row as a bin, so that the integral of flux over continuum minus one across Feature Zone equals -0.3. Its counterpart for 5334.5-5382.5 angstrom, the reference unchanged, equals -0.2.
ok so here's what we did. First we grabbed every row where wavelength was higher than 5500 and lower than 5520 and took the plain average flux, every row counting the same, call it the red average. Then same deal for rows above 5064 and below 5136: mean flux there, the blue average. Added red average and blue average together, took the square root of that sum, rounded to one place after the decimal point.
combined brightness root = 22.8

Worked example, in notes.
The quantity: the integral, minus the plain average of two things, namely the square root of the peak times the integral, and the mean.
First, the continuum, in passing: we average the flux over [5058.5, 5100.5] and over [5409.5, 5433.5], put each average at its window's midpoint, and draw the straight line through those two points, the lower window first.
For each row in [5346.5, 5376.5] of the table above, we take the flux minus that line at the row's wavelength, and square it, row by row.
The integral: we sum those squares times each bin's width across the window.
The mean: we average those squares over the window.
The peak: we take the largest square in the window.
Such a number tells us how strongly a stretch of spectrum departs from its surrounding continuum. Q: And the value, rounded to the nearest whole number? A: 697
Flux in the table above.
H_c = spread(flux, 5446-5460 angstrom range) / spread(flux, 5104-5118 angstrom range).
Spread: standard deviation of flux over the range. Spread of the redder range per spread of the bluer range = 3.1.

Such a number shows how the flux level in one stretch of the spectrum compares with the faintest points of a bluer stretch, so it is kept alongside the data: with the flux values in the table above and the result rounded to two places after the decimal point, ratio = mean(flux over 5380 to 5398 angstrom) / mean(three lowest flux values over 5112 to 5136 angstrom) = 0.99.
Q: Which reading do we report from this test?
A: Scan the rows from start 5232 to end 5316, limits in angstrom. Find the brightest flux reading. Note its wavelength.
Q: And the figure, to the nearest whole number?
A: 5246 angstrom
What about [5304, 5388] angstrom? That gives 5309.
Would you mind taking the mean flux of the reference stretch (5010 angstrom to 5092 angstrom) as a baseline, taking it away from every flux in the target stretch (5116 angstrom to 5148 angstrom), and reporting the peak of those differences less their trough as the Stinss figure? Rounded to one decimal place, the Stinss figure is 11.7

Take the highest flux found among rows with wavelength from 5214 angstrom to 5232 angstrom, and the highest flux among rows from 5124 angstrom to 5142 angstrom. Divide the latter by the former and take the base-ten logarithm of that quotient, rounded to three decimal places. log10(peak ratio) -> -0.022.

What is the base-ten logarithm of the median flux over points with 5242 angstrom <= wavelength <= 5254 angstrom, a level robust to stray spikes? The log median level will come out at 2.44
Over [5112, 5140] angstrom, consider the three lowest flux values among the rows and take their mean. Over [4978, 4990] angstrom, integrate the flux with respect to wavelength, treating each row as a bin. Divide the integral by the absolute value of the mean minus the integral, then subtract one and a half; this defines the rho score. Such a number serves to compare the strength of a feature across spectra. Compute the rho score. -0.41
